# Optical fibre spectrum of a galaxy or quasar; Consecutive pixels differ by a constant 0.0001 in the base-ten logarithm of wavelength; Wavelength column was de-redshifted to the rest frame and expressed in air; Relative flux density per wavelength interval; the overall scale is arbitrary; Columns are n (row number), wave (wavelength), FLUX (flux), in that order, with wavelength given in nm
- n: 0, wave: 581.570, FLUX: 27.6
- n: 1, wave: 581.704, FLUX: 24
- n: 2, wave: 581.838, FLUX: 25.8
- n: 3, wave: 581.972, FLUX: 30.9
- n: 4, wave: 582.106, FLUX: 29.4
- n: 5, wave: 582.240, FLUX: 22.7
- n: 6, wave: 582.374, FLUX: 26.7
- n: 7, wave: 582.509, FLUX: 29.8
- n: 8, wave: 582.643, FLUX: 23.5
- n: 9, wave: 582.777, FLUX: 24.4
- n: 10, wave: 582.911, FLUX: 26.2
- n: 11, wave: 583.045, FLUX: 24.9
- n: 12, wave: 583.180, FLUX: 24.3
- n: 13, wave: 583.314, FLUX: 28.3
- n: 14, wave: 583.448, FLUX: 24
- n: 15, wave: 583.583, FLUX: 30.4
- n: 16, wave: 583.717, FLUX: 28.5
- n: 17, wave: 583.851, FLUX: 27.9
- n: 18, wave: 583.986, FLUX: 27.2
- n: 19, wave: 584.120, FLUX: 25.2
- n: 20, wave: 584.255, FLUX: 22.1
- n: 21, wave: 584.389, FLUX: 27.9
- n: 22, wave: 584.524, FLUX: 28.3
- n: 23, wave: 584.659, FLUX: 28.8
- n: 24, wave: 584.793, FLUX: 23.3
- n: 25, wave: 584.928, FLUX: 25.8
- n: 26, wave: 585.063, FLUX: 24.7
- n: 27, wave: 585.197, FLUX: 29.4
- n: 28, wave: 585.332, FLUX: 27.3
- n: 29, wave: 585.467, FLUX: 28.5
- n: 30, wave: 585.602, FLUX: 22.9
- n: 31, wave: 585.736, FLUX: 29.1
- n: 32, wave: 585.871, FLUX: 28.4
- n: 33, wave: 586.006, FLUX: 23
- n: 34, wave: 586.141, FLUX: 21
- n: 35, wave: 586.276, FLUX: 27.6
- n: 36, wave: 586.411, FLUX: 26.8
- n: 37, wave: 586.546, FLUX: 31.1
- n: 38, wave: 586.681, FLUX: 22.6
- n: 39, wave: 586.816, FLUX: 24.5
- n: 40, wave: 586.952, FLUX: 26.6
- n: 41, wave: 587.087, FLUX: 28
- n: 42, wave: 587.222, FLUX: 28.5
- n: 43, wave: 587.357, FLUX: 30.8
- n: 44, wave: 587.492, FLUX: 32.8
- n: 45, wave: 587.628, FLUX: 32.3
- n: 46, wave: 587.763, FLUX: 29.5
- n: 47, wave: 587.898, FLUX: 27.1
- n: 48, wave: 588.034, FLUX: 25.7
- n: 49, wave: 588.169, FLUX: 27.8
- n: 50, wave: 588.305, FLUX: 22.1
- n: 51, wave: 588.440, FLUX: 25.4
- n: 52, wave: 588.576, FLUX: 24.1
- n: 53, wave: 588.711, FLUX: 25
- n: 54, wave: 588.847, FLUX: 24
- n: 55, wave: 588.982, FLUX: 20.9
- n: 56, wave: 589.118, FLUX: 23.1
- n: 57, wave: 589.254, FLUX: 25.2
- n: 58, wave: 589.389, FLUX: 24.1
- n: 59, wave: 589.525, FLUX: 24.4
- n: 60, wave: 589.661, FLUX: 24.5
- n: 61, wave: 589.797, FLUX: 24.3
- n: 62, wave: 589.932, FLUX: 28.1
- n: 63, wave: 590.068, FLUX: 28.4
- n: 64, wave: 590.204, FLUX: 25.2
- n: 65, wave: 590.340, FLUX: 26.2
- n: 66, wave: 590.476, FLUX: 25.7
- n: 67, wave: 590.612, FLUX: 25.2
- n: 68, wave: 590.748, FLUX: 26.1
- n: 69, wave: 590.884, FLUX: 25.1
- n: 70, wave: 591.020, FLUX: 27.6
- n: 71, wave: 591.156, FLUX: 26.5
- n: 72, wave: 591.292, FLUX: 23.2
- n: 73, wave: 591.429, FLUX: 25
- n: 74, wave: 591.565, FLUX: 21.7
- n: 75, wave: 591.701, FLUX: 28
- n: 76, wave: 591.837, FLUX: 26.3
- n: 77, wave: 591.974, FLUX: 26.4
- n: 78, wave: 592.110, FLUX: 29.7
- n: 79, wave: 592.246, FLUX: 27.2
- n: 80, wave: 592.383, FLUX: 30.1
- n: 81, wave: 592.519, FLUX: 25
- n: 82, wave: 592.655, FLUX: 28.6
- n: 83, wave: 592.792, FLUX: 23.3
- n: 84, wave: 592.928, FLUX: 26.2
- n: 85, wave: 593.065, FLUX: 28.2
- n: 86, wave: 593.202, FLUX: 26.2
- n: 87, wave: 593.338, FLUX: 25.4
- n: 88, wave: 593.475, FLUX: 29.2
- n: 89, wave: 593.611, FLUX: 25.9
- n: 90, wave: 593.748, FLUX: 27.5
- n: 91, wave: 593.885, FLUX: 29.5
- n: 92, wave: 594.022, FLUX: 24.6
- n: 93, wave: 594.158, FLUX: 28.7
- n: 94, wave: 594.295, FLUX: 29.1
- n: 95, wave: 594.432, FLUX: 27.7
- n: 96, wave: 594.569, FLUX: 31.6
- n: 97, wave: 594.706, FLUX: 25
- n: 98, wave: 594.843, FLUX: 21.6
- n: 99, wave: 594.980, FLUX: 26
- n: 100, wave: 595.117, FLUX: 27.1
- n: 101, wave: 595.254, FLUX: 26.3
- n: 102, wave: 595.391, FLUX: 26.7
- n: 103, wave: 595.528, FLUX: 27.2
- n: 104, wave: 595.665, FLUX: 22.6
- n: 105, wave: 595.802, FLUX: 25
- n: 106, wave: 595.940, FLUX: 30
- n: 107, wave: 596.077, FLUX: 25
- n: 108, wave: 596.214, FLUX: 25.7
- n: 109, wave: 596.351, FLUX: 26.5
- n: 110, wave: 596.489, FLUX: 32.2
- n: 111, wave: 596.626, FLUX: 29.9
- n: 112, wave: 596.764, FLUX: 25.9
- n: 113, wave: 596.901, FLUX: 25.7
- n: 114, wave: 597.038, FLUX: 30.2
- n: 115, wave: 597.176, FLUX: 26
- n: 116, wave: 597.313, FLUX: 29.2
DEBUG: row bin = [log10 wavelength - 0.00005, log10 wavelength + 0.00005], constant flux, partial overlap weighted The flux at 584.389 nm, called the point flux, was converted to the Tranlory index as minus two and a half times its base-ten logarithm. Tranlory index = -3.61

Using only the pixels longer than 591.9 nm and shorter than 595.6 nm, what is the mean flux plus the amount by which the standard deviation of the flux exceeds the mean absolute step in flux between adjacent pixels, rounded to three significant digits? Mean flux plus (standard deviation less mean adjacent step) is 26.4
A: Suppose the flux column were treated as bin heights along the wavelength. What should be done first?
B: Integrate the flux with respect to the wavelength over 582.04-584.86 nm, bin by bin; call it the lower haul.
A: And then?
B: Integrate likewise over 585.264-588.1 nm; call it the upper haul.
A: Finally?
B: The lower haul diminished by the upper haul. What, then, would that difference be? -3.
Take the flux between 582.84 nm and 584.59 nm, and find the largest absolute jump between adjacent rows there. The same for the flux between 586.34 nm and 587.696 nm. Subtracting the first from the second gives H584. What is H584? 2.1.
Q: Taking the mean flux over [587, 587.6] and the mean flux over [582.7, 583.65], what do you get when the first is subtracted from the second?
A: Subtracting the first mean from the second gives -4.0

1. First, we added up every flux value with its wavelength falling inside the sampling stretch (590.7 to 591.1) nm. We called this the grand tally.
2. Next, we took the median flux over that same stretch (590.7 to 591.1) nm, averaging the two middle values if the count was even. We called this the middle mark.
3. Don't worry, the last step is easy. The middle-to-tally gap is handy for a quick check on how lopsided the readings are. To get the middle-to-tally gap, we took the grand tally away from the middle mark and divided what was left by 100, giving -0.527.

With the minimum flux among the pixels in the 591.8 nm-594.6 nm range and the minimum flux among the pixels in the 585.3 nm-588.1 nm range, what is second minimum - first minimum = -2.3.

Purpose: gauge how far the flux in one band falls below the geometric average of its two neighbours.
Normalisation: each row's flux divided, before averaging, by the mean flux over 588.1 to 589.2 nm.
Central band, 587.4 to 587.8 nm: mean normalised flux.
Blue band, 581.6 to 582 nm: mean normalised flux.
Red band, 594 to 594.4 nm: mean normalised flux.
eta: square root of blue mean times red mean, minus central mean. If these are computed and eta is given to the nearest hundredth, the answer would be -0.18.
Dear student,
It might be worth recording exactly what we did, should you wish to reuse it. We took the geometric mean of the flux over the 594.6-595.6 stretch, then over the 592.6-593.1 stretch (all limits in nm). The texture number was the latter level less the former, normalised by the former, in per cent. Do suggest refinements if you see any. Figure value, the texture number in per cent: 3.3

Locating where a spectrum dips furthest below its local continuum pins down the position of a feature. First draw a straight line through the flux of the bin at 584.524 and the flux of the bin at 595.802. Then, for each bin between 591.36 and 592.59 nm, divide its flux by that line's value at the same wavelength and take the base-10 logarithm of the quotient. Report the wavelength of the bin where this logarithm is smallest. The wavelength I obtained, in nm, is 591.565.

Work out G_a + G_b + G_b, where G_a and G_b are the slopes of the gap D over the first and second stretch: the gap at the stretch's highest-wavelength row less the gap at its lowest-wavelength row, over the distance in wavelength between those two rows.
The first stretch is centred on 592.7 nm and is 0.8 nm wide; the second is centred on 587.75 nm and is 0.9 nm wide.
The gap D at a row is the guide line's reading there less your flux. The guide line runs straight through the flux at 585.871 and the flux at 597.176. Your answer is 10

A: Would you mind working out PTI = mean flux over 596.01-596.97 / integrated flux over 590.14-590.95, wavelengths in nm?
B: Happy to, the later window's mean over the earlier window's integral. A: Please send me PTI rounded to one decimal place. 1.3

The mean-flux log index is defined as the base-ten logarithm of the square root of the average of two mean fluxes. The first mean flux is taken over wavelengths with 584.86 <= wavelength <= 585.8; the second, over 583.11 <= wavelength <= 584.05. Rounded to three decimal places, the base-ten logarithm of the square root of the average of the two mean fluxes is 0.716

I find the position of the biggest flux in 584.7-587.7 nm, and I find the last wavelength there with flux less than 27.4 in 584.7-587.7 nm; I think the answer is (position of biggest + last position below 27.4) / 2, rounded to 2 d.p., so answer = 587.22 nm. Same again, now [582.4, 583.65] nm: 583.52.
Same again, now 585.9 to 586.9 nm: 586.68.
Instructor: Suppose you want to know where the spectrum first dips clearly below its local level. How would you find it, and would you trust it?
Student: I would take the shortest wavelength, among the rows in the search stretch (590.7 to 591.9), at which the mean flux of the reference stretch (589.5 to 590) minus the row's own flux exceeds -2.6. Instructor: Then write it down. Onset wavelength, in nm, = 590.748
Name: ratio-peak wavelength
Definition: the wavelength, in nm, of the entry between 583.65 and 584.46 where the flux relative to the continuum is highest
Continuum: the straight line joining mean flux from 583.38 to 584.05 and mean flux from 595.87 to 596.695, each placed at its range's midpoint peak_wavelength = 583.717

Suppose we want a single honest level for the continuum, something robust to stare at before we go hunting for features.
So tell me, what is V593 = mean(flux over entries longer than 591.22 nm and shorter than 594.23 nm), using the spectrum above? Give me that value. 26.6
